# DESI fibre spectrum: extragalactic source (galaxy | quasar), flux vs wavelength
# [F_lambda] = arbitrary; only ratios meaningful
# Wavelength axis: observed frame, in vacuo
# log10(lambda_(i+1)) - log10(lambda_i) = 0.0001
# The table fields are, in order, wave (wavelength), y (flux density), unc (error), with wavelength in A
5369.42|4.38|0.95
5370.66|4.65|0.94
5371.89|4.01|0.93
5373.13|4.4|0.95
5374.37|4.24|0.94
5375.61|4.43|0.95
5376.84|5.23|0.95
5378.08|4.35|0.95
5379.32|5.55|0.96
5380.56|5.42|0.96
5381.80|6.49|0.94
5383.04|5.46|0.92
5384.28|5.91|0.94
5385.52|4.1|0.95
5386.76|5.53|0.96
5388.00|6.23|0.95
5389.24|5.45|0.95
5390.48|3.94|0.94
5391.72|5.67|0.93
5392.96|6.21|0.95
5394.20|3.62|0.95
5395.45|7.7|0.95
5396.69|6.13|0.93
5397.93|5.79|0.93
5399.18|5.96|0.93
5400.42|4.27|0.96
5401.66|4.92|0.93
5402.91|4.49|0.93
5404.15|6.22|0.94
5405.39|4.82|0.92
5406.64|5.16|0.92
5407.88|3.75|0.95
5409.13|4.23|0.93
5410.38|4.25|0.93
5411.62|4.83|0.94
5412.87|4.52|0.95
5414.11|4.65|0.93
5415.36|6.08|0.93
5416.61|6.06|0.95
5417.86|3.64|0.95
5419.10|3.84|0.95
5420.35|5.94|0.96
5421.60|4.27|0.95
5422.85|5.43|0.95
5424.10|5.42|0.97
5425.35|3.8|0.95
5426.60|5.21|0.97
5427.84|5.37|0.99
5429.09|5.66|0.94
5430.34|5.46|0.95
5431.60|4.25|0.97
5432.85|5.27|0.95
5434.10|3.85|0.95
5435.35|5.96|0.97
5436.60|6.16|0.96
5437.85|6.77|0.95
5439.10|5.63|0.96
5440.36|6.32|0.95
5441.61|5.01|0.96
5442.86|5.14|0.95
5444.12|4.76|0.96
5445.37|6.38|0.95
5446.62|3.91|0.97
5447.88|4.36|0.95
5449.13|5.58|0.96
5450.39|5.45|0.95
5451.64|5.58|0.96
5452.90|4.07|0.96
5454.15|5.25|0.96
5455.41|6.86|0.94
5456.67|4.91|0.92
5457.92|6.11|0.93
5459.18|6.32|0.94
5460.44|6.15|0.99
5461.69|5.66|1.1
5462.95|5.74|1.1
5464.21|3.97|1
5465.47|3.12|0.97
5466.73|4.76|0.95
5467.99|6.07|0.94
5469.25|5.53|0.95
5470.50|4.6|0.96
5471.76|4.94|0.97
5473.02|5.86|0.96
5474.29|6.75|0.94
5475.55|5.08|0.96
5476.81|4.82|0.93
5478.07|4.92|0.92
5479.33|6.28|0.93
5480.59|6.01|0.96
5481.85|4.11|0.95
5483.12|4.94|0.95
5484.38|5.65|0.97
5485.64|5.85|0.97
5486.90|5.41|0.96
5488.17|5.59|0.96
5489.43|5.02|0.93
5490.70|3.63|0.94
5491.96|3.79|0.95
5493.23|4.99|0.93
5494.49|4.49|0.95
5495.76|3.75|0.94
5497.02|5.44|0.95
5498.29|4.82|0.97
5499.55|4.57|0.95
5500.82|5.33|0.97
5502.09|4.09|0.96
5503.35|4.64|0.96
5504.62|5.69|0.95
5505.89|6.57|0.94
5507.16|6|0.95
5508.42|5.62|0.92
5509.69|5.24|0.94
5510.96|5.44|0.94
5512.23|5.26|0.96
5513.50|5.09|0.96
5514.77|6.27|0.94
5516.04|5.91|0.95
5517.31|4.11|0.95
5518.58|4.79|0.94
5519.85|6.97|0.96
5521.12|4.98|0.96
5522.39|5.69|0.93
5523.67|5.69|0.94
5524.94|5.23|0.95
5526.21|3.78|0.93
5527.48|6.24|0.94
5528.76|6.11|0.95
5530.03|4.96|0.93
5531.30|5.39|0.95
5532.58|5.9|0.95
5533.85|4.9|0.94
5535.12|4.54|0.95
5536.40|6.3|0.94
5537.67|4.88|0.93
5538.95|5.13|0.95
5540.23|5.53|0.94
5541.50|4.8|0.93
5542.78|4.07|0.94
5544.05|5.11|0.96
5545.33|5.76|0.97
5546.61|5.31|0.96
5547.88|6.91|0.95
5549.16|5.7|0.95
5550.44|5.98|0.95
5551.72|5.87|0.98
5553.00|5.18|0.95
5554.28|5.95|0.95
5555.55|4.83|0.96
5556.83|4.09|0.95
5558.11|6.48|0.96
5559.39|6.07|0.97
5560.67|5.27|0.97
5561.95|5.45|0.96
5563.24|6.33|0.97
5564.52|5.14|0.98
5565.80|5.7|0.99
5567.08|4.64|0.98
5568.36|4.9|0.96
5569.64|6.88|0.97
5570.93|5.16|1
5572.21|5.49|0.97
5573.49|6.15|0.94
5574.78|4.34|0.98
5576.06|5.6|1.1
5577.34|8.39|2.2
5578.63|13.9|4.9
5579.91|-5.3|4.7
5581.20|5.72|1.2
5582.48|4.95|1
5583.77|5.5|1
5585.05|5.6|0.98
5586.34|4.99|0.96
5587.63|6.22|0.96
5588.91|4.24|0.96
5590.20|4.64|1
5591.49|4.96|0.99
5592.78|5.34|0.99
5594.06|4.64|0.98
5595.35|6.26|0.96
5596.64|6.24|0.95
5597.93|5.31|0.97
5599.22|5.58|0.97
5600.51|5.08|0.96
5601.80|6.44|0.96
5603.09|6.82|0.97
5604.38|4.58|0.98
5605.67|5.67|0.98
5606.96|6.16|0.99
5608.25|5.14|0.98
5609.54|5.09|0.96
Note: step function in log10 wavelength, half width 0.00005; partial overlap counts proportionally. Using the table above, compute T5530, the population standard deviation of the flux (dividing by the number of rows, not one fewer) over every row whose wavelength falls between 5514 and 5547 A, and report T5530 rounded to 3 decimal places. 0.747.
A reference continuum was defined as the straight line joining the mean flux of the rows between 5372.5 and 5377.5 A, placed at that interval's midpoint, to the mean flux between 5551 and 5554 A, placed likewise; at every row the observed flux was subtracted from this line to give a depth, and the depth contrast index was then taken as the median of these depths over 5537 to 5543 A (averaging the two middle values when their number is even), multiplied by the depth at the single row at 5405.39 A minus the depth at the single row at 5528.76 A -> 0.36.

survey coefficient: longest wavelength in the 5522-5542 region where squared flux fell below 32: 5541.50 A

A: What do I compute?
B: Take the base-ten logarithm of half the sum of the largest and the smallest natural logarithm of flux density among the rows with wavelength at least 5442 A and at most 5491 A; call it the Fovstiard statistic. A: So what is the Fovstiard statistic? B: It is 0.185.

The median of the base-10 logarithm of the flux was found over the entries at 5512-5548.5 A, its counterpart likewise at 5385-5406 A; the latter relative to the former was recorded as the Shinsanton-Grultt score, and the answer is 1.03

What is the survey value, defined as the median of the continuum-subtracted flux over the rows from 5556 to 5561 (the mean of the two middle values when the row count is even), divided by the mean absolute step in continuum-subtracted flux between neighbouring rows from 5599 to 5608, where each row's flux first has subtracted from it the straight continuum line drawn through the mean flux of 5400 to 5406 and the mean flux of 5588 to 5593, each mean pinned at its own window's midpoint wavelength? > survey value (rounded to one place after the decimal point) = 0.8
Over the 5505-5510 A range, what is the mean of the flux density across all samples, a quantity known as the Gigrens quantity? 5.9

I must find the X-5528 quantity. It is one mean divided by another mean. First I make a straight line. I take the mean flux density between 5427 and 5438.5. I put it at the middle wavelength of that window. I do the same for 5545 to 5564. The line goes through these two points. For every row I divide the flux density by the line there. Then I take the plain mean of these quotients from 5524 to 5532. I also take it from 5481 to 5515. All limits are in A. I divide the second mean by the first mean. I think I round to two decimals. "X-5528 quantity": 0.97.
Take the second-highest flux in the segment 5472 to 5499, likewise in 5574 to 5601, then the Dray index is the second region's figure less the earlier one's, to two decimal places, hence 2.11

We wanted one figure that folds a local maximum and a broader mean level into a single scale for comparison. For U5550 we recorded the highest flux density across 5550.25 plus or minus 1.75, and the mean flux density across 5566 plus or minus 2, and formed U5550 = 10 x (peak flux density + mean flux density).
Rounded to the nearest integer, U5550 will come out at 111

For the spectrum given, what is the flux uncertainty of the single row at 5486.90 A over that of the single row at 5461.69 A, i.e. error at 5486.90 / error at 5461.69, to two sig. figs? 0.87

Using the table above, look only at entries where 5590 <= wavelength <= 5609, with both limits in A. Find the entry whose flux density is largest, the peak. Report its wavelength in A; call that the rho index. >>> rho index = 5603.09 A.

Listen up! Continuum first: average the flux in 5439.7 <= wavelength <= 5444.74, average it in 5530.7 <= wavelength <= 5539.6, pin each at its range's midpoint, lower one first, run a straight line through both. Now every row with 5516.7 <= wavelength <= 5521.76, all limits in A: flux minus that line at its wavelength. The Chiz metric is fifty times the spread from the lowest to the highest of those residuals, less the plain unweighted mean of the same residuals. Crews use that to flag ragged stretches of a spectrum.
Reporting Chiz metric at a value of 143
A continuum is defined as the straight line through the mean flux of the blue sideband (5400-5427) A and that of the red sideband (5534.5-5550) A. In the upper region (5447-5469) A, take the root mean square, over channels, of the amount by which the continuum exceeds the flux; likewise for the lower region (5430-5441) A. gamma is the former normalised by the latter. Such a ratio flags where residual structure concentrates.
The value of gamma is 0.92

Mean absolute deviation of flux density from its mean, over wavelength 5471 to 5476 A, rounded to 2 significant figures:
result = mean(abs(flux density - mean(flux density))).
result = 0.65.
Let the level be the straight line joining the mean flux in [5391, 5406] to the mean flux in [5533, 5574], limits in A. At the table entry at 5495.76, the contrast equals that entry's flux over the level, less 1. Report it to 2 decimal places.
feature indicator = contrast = -0.31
